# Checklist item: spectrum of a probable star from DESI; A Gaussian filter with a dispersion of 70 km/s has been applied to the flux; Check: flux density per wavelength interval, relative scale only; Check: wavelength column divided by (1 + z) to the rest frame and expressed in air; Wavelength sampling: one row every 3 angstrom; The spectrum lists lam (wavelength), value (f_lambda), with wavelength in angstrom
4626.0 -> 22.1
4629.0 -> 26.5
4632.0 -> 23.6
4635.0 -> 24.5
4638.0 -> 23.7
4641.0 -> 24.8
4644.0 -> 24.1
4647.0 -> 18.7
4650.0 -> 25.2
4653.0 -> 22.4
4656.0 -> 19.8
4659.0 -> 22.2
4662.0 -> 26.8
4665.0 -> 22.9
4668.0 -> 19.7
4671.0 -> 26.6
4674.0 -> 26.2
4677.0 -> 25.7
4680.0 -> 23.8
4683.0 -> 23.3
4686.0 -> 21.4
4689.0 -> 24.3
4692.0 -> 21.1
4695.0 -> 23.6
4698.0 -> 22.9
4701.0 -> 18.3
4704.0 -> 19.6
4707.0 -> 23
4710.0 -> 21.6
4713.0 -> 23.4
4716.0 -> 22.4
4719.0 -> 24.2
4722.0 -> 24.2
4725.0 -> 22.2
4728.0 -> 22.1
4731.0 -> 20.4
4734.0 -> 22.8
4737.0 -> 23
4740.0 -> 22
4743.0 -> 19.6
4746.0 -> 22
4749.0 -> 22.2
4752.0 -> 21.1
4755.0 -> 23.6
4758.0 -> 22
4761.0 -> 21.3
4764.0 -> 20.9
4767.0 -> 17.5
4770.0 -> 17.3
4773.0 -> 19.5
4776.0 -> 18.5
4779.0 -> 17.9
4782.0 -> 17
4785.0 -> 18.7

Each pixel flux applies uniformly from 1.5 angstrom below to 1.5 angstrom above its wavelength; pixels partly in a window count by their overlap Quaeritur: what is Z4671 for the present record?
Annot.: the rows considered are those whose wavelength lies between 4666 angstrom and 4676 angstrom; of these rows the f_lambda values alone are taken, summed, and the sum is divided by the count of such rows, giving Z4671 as 24.2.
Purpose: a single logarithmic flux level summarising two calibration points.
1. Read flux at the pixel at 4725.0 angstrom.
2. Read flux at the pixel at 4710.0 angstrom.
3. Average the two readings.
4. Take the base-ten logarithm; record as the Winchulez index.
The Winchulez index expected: 1.34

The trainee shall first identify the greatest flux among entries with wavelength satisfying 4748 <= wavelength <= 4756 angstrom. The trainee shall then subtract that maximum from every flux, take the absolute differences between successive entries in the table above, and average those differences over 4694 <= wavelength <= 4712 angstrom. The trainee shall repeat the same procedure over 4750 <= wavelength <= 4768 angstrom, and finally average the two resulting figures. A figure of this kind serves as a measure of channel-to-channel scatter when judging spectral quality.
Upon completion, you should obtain 2.00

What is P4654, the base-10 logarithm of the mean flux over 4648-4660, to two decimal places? 1.35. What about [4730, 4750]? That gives 1.34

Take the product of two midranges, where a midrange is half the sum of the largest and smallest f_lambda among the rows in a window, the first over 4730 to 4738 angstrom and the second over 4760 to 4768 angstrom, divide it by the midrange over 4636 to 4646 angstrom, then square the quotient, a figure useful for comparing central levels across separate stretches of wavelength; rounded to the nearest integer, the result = 301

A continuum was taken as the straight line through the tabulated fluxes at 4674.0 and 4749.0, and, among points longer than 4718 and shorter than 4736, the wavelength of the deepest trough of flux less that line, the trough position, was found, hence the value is 4731.0 angstrom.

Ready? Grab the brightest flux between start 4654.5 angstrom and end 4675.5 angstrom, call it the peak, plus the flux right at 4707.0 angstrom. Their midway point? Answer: 24.9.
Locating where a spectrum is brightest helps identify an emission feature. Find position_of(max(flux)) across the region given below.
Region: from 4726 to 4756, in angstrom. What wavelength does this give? 4755.0 angstrom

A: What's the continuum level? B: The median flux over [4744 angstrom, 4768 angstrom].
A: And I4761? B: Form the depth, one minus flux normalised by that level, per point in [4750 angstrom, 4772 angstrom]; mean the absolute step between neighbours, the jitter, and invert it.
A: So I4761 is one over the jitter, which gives 15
